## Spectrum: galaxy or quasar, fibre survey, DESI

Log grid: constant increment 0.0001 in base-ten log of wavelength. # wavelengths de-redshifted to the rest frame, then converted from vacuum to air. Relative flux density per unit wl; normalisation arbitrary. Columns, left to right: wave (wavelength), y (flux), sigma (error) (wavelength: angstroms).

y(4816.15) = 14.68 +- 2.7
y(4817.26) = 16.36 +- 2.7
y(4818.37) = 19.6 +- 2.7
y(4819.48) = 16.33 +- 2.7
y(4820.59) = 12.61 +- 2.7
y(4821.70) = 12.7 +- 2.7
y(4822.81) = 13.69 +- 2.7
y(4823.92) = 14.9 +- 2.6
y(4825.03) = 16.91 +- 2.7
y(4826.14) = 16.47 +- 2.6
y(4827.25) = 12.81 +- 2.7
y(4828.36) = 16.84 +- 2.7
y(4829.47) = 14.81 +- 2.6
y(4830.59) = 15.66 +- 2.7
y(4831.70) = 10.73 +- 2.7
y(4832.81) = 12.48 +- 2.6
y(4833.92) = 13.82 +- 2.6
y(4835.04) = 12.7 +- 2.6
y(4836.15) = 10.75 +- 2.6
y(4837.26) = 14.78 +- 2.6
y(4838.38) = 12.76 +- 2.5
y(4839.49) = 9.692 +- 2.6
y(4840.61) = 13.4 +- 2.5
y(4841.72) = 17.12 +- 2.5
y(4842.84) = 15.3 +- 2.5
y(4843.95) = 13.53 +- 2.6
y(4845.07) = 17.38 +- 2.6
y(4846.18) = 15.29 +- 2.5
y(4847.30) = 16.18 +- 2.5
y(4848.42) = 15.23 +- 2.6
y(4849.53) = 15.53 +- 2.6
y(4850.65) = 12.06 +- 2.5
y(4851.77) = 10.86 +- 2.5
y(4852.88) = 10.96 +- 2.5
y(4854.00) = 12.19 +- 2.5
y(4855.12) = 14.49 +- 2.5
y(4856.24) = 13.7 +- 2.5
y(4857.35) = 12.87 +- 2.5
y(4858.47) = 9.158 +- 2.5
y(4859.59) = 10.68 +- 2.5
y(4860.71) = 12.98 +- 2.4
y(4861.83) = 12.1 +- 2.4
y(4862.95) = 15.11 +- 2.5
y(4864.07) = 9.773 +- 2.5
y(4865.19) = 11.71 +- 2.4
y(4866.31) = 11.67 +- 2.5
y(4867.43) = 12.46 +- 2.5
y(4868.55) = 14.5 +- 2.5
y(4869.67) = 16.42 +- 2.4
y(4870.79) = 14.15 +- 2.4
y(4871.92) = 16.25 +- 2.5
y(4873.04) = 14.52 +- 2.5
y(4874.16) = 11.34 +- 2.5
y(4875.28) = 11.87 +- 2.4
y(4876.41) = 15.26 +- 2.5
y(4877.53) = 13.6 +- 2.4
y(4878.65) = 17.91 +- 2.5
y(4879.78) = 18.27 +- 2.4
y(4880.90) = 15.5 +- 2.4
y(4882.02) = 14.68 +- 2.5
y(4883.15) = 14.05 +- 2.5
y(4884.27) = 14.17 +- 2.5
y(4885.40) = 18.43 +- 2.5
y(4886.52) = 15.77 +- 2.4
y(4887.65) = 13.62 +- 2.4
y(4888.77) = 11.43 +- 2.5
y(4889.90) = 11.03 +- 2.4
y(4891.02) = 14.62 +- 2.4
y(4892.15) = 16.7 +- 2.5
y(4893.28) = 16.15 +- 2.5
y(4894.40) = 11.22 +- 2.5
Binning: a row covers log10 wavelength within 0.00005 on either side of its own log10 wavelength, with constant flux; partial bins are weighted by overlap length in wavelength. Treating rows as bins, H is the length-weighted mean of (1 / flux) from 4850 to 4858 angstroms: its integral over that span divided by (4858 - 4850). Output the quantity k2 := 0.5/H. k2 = 6.2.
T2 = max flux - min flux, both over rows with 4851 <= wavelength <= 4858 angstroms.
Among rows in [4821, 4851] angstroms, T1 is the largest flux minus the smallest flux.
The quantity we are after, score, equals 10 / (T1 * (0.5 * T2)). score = 0.72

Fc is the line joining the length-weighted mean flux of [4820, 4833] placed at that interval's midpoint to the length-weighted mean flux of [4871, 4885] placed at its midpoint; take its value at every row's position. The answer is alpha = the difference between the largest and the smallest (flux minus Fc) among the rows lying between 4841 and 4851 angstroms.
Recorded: 5.4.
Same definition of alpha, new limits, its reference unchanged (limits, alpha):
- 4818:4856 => 10.1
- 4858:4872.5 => 7.1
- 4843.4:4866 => 8.4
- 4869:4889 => 7.0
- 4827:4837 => 6.2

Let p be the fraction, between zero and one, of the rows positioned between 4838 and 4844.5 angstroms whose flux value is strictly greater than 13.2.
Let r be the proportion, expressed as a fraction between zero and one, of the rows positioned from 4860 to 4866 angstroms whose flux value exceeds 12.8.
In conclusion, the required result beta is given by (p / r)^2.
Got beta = 2.8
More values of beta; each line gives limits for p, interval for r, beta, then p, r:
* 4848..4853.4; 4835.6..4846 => 0.4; 0.40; 0.67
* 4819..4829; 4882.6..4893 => 0.7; 0.67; 0.78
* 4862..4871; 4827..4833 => 0.6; 0.50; 0.67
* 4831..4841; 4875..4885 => 0.1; 0.33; 0.89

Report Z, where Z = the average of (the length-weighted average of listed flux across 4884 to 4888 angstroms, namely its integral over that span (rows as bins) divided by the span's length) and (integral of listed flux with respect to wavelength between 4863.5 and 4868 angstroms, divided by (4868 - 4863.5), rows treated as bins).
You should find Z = 13.5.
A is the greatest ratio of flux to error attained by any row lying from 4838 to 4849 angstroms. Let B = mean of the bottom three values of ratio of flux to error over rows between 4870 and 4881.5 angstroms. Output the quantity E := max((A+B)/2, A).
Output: 6.8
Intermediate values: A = 6.8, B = 5.0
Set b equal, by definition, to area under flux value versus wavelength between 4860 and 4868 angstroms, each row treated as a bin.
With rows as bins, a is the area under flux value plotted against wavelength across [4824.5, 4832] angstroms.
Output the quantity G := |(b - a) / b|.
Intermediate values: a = 112.7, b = 98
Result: 0.15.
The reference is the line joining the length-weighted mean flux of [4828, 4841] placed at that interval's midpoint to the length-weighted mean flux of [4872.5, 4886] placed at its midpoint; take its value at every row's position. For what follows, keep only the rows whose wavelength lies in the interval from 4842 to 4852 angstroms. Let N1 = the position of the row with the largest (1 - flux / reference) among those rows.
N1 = 4851.77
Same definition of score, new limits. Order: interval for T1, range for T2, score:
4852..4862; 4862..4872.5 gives 0.56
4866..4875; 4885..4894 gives 0.53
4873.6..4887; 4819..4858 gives 0.37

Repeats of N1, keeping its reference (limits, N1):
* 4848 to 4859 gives 4858.47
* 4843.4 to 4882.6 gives 4858.47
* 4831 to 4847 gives 4839.49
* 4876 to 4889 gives 4888.77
